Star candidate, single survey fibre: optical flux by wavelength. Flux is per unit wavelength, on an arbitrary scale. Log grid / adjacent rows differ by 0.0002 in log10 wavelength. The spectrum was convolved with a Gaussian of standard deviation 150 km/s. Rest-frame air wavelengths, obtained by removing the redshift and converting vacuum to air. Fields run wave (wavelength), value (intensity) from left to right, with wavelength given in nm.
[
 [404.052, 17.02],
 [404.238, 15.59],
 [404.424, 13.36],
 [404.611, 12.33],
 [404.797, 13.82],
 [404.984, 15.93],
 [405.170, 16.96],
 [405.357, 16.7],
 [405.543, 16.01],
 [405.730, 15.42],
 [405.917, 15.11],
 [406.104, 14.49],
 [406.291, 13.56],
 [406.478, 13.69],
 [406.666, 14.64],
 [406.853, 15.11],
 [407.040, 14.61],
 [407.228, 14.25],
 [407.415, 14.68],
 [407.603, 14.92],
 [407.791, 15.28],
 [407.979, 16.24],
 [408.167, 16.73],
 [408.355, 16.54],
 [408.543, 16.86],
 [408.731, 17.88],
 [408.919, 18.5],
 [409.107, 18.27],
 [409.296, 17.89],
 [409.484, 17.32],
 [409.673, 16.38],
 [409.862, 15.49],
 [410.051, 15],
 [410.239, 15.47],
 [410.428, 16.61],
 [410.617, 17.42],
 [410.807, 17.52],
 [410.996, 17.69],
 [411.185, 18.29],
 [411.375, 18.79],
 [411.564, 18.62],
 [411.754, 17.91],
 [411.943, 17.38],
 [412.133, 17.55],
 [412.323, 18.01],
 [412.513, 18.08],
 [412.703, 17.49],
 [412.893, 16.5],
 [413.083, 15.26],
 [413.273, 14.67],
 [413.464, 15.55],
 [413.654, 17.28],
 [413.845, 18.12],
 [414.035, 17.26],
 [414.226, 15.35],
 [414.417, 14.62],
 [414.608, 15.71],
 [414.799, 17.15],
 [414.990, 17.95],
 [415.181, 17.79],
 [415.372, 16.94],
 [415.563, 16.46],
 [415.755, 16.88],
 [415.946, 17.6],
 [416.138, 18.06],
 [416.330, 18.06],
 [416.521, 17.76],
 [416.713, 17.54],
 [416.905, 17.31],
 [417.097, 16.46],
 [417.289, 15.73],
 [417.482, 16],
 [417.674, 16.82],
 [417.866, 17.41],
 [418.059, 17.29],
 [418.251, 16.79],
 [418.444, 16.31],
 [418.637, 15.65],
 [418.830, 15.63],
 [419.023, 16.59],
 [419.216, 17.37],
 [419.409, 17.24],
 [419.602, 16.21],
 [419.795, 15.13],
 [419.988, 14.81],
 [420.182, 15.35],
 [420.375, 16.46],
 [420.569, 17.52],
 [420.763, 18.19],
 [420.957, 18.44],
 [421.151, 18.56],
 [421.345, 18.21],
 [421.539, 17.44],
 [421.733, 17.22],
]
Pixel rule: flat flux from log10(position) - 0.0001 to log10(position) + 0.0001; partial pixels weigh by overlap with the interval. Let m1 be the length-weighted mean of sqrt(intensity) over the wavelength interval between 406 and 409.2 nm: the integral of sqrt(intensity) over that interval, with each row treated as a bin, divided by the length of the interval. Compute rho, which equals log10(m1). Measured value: 0.597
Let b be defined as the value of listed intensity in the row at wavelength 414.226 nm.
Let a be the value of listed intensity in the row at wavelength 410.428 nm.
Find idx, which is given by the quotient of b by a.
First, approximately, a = 16.61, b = 15.35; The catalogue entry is 0.92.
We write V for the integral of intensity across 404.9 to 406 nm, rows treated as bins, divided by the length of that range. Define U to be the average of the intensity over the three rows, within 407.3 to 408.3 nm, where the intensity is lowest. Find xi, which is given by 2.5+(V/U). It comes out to 3.57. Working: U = 15.0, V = 16.0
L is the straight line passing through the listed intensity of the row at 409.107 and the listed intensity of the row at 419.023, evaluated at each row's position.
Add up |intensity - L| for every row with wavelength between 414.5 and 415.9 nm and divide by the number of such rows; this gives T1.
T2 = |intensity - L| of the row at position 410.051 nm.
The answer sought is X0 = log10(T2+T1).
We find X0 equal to 0.57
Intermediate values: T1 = 0.61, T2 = 3.1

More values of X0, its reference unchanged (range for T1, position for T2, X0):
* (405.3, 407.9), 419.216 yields 0.66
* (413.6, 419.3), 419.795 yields 0.31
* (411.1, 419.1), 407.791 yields 0.60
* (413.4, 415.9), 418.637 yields 0.29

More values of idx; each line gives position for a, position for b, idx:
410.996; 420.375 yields 0.93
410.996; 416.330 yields 1.02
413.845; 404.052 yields 0.94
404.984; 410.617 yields 1.09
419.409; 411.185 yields 1.06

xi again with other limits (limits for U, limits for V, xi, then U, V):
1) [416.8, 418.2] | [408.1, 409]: 3.58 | 16.1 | 17.3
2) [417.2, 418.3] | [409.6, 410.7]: 3.49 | 16.2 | 16.0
